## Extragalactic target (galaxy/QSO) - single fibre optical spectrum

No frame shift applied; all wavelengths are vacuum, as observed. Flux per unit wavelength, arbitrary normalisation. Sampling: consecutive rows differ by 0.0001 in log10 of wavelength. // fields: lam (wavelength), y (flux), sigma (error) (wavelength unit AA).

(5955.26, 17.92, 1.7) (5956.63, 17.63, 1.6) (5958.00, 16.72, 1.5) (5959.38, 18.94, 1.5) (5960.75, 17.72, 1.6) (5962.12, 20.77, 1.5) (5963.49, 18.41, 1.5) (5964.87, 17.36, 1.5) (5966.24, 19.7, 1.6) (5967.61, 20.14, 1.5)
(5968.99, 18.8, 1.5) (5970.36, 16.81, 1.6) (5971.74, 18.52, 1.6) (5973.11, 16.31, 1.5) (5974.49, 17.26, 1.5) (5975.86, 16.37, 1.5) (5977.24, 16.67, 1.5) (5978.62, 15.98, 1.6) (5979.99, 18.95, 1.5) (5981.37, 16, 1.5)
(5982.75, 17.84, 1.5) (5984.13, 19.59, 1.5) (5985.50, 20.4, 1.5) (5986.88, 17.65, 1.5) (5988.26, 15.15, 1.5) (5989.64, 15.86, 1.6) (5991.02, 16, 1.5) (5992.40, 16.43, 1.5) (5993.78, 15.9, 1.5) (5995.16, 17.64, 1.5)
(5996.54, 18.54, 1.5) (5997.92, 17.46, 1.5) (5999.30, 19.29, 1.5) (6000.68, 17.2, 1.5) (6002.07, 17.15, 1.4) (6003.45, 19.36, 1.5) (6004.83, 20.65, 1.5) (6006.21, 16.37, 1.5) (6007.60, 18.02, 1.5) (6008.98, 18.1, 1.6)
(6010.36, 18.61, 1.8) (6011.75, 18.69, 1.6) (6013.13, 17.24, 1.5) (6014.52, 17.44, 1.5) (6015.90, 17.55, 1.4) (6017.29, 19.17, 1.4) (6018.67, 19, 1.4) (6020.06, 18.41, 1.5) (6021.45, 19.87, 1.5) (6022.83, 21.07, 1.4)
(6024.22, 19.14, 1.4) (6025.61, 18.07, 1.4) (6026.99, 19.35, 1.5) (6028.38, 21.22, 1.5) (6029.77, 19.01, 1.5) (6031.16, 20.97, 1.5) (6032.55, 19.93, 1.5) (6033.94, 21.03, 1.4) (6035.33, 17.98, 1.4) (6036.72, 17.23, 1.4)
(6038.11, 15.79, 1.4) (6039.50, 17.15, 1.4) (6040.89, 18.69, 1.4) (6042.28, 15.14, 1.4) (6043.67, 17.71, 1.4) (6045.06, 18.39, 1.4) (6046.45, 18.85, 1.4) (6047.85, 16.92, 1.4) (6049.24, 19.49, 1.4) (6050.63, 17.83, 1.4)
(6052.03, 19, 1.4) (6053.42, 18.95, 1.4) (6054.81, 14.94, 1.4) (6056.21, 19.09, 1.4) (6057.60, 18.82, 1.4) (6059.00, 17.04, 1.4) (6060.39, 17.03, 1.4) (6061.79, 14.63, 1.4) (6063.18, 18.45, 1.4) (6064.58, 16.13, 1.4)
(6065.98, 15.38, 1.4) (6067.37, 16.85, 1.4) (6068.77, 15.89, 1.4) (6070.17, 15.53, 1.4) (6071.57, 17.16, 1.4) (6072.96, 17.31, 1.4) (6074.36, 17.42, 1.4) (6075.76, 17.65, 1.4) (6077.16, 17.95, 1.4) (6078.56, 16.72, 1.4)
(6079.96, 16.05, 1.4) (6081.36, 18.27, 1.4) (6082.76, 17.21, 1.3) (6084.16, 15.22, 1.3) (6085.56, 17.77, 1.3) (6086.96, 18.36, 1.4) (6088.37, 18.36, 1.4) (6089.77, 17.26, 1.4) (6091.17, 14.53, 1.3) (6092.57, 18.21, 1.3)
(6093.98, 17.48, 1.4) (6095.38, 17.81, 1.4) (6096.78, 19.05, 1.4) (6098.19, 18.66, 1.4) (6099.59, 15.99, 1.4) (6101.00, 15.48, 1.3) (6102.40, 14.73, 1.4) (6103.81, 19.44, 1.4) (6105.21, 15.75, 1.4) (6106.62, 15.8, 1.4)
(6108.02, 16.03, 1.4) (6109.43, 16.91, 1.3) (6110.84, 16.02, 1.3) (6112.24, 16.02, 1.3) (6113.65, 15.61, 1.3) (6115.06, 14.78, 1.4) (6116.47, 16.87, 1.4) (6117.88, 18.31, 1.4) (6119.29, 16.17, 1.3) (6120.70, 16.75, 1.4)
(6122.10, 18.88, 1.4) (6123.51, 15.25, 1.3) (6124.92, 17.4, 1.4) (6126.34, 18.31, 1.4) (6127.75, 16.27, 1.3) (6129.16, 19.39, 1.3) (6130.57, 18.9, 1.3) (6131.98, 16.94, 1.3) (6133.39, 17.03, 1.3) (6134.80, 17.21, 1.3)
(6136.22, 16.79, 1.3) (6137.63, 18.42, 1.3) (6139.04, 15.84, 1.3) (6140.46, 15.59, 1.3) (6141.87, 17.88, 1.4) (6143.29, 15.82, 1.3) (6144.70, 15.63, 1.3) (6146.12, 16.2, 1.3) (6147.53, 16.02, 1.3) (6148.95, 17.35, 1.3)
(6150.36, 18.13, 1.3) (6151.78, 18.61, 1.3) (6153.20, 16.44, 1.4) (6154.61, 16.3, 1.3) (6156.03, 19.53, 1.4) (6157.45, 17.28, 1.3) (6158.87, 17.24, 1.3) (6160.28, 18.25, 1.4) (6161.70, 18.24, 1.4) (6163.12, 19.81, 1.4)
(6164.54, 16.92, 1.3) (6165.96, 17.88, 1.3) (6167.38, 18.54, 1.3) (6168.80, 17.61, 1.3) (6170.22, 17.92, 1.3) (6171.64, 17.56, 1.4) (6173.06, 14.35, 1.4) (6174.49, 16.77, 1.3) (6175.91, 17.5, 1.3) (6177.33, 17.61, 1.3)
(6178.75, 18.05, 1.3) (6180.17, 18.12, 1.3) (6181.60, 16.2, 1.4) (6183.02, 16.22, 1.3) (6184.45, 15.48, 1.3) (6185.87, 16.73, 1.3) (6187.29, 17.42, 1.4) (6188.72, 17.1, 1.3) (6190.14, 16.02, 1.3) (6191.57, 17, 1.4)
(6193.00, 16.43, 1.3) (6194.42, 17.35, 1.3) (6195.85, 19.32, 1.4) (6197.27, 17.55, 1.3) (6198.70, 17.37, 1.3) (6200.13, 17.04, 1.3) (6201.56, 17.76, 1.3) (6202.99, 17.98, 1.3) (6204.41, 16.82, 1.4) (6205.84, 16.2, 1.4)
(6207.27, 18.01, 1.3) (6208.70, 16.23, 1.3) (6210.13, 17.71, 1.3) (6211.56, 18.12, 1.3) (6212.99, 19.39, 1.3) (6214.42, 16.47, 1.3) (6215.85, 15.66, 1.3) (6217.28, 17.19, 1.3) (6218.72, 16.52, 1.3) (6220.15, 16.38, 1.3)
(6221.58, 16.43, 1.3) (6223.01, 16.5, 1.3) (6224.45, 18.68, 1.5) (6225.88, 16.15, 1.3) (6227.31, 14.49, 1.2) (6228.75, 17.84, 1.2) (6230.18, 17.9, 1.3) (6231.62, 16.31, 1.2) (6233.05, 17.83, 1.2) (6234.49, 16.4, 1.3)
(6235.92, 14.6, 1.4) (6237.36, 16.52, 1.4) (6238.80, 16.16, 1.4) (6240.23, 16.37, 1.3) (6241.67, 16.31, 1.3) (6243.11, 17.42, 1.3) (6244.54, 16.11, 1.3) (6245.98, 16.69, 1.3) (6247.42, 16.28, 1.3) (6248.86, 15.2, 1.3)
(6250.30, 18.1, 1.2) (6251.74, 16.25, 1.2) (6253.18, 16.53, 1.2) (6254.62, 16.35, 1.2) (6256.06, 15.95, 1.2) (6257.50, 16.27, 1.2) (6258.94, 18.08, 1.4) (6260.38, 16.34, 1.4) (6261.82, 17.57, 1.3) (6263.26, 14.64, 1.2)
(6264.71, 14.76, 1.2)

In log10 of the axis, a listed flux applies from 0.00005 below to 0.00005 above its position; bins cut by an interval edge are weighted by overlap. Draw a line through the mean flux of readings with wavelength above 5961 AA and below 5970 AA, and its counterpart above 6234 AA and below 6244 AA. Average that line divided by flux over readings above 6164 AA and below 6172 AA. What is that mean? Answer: 0.96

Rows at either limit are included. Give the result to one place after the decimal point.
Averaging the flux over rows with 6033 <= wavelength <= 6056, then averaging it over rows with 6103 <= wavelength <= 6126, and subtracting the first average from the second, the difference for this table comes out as -1.2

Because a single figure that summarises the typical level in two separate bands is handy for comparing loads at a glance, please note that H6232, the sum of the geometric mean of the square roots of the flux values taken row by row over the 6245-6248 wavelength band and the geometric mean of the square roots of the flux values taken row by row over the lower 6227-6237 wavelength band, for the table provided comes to 8.11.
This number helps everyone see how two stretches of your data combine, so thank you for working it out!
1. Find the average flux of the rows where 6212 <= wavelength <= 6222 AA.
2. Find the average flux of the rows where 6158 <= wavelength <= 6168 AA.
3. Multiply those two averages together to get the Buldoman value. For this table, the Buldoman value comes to 306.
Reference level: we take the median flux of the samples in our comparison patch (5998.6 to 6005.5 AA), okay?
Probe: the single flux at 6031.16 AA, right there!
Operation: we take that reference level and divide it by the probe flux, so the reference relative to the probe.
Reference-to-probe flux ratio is 0.92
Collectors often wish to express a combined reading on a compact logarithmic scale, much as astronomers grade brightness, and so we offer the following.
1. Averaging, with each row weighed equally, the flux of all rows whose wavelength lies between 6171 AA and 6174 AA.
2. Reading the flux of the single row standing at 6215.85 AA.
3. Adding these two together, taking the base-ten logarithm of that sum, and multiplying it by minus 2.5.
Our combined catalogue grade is -3.75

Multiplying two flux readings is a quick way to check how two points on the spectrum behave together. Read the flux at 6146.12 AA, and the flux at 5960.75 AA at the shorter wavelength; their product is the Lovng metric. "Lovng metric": 287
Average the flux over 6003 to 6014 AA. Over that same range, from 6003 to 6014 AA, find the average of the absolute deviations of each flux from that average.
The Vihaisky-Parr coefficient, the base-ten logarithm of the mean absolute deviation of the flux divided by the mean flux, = -1.29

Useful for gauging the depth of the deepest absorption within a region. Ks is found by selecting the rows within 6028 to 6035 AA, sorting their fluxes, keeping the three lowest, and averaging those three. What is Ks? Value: 20.0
